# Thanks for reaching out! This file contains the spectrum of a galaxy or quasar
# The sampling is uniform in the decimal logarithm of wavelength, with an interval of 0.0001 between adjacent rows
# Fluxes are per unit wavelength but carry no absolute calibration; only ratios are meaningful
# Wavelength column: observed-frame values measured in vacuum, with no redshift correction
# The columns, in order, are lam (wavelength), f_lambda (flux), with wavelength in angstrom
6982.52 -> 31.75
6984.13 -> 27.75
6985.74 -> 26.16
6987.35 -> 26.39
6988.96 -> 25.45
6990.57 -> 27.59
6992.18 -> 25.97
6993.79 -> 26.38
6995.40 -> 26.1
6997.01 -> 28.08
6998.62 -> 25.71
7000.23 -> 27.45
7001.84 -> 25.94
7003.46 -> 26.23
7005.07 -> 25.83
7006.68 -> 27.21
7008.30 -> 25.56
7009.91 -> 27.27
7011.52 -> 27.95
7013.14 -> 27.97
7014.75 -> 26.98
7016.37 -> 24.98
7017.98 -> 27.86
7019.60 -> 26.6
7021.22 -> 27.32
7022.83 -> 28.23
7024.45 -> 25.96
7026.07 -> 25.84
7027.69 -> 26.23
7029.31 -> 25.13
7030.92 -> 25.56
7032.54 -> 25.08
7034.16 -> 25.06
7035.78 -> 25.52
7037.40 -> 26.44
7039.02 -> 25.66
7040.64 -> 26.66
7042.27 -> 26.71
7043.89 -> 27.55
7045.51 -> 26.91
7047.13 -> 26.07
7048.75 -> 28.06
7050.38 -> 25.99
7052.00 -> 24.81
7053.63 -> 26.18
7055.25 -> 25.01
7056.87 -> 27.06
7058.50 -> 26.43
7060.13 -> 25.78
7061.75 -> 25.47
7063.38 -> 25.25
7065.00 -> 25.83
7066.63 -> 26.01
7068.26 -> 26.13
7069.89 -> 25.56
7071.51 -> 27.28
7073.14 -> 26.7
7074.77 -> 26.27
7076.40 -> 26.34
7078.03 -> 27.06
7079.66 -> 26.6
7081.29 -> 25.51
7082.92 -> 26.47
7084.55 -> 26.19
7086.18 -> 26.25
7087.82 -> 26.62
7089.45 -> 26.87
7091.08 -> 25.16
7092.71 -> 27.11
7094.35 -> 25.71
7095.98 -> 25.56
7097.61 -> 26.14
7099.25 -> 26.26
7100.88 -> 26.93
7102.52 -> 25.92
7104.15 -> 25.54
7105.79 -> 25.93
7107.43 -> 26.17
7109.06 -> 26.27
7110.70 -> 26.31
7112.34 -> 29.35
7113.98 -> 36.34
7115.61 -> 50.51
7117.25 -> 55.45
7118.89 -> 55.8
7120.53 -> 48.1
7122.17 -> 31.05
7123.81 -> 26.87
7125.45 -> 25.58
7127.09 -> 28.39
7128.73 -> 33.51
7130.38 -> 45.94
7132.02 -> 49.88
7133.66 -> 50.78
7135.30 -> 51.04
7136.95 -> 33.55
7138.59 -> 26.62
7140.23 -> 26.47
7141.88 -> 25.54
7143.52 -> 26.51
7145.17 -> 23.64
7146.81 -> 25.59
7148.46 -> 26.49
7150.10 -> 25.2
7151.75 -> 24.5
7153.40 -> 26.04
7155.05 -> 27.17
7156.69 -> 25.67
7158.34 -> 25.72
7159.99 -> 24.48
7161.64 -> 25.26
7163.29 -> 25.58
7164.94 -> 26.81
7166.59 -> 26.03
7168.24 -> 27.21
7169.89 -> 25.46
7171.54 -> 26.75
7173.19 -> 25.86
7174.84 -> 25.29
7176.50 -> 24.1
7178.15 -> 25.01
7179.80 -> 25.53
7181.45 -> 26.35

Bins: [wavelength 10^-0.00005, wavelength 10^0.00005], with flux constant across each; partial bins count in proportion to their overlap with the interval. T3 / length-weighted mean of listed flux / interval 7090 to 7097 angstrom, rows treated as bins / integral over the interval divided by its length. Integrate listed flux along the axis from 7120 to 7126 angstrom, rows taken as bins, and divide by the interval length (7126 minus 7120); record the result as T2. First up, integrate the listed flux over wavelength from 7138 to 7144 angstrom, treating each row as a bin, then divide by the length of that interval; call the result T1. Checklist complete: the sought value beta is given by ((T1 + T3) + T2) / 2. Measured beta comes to 42.4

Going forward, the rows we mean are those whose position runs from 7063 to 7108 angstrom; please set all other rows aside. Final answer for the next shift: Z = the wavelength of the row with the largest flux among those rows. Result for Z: 7071.51 angstrom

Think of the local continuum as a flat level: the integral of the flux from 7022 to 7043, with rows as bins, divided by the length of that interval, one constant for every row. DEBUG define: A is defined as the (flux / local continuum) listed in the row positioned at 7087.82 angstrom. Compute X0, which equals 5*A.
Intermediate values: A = 1.02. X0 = 5.12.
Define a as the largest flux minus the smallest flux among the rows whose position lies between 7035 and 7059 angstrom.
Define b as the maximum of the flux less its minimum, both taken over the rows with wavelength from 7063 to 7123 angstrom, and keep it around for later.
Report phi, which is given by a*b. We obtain 100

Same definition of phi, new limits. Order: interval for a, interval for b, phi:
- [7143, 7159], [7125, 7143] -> 90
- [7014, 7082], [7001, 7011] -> 6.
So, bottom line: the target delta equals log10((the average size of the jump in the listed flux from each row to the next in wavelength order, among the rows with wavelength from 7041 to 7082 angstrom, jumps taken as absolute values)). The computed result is -0.07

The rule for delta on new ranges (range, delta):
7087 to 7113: -0.10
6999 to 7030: 0.05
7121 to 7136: 0.59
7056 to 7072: -0.26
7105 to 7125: 0.73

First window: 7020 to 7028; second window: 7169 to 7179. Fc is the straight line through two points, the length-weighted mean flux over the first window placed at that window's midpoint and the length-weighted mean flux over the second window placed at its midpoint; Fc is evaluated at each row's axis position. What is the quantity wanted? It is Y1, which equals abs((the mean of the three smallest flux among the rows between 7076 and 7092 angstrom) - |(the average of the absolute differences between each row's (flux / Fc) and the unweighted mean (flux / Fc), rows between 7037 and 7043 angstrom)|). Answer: 25.6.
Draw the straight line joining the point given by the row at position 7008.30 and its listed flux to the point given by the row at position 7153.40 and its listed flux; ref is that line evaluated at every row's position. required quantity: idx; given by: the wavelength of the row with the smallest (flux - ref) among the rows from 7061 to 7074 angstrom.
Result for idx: 7063.38 angstrom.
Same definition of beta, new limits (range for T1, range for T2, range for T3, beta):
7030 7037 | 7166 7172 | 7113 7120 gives 50.4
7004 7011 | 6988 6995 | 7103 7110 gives 39.4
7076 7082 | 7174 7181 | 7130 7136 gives 50.6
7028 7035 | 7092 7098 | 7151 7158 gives 38.6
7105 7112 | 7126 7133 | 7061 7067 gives 45.6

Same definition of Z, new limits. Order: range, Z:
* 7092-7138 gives 7118.89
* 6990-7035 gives 7022.83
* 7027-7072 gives 7048.75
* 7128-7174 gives 7135.30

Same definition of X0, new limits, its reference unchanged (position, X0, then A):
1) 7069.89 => 4.91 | 0.98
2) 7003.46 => 5.04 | 1.01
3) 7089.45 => 5.17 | 1.03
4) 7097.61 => 5.03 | 1.01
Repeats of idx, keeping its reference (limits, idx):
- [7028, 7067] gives 7052.00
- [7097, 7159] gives 7145.17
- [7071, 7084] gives 7081.29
